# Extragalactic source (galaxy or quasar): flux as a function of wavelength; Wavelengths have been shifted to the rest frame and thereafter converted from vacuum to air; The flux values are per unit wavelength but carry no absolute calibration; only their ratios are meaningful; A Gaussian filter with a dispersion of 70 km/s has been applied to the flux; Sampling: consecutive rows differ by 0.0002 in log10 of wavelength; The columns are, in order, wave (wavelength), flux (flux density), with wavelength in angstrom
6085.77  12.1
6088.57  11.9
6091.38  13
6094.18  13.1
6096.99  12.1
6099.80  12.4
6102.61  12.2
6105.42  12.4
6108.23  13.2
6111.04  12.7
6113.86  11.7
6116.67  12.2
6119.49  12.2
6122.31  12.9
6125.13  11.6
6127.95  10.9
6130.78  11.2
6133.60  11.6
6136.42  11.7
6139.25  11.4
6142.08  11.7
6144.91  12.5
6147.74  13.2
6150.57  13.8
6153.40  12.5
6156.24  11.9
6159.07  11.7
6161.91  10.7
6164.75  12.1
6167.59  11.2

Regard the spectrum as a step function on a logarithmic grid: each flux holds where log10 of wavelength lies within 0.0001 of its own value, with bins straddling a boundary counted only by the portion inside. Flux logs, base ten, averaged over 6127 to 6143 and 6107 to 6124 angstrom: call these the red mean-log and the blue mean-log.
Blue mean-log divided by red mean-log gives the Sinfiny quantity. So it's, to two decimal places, 1.04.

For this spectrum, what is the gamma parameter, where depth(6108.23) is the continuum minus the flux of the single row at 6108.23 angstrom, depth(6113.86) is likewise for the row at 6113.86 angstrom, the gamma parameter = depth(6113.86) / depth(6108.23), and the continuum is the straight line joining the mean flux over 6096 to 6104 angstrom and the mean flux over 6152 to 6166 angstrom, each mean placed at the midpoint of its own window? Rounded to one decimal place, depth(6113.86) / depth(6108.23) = -0.4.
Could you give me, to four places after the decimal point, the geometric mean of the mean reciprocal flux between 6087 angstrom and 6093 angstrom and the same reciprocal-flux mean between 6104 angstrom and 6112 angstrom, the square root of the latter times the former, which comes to 0.0794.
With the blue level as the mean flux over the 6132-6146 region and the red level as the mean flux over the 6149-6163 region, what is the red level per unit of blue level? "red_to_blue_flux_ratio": 1.03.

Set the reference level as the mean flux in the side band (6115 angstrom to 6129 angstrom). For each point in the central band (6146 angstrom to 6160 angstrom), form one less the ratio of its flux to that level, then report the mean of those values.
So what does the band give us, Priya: -0.055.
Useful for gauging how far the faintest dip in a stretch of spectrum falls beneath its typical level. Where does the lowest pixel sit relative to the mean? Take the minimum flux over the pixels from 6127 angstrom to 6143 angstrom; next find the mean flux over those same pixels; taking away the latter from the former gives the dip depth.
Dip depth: -0.52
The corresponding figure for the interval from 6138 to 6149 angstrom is -0.80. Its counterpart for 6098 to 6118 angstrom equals -0.70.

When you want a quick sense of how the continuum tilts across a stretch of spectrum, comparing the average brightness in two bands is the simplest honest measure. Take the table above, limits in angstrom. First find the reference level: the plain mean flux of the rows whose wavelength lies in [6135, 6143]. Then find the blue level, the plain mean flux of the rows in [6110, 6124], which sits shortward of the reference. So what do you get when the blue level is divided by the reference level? 1.06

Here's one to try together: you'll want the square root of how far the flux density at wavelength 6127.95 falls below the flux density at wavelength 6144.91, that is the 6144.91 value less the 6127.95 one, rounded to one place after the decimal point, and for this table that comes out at 1.3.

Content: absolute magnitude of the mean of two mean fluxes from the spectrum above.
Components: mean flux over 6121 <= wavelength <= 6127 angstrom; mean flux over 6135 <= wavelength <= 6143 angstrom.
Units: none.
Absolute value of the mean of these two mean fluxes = 11.9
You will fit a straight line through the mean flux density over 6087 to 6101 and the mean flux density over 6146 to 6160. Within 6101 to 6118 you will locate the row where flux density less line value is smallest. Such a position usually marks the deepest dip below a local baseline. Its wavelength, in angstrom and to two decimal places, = 6113.86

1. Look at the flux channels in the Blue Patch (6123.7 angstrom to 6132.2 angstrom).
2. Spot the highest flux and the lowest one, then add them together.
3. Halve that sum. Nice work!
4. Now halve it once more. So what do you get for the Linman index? 5.6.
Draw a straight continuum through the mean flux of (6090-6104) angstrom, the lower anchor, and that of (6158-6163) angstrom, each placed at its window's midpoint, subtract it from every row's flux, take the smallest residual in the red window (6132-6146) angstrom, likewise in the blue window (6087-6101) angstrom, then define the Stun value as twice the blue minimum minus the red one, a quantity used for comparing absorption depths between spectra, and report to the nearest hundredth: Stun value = -1.43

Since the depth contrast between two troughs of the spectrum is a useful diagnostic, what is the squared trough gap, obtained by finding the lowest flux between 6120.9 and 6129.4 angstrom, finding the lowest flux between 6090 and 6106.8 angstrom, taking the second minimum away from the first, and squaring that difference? 1.4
